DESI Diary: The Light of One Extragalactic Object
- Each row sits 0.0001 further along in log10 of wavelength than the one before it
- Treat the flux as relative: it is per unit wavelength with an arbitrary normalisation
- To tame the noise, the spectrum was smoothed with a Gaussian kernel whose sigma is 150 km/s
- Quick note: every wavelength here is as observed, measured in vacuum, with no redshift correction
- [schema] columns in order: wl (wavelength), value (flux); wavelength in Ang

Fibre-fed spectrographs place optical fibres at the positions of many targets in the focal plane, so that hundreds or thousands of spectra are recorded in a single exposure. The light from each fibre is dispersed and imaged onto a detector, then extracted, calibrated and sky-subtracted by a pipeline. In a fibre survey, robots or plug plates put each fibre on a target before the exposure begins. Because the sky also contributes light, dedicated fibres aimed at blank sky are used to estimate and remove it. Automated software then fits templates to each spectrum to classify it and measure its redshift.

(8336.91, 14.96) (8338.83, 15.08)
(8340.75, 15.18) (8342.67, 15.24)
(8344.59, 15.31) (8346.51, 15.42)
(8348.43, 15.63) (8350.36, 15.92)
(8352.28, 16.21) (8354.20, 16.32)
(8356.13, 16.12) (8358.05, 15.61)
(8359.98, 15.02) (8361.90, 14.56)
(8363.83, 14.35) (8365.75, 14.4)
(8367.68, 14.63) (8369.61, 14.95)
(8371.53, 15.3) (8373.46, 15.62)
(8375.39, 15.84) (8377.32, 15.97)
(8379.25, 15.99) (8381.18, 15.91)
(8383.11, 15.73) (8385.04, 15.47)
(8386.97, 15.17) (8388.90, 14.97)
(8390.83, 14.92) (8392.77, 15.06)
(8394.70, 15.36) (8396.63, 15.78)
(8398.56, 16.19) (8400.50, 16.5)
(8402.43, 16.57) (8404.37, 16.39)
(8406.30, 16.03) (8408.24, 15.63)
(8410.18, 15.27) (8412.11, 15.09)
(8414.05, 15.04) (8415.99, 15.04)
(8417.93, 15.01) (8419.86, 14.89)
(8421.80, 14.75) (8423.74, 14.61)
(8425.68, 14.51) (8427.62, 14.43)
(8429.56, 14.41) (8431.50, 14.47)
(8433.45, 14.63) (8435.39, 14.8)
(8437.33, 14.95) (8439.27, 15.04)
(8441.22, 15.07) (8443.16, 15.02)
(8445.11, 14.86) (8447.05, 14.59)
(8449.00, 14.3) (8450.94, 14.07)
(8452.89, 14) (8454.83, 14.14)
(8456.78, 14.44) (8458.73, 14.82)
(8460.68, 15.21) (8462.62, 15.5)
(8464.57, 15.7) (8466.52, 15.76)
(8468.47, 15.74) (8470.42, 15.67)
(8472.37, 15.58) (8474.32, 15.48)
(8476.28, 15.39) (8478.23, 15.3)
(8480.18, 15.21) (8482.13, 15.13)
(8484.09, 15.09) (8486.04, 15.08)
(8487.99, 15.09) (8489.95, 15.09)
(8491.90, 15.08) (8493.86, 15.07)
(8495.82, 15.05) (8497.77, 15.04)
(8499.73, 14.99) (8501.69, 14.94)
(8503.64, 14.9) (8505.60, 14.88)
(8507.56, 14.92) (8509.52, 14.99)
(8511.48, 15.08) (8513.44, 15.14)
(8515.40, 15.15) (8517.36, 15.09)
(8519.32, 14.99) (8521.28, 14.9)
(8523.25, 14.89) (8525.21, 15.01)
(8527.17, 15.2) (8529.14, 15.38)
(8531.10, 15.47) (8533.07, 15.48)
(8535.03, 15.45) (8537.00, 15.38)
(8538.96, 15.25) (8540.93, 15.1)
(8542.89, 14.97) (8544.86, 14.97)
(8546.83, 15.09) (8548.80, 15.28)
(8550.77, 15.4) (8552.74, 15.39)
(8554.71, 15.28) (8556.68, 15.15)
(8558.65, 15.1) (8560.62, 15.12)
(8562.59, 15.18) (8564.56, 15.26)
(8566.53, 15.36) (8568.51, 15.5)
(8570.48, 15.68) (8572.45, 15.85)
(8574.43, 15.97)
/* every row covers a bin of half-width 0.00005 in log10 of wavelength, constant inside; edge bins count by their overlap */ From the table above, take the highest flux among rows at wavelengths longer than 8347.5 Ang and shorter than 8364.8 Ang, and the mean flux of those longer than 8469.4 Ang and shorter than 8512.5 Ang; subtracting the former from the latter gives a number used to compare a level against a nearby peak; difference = -1.18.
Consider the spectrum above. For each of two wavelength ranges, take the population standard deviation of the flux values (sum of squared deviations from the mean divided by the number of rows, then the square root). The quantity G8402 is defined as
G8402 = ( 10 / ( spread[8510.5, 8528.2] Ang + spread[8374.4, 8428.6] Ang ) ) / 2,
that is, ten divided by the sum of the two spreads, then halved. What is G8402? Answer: 7.1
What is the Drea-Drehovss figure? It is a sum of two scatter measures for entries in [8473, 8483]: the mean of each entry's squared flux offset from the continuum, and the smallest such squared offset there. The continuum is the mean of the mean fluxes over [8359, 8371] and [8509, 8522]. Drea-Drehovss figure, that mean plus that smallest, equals 0.3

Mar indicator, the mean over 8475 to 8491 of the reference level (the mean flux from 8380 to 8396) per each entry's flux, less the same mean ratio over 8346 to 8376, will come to 0.01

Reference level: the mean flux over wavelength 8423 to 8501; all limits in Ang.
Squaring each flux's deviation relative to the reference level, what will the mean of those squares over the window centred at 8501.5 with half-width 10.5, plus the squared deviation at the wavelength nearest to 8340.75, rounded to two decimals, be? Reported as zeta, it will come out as 0.05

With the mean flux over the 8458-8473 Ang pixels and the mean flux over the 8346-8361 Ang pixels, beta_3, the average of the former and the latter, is 15.6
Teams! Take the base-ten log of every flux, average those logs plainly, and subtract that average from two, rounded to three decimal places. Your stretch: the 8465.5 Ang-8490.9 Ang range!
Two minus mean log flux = 0.814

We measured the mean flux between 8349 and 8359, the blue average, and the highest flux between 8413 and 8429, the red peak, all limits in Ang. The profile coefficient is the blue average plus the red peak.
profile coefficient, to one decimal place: 31.1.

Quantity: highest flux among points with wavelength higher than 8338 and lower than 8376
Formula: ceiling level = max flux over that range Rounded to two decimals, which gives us 16.32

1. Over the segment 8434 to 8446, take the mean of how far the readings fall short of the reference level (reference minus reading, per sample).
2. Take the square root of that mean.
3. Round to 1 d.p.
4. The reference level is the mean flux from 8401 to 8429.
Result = 0.5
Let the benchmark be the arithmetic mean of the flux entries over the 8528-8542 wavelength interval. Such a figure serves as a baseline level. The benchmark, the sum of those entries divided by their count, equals 15.4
